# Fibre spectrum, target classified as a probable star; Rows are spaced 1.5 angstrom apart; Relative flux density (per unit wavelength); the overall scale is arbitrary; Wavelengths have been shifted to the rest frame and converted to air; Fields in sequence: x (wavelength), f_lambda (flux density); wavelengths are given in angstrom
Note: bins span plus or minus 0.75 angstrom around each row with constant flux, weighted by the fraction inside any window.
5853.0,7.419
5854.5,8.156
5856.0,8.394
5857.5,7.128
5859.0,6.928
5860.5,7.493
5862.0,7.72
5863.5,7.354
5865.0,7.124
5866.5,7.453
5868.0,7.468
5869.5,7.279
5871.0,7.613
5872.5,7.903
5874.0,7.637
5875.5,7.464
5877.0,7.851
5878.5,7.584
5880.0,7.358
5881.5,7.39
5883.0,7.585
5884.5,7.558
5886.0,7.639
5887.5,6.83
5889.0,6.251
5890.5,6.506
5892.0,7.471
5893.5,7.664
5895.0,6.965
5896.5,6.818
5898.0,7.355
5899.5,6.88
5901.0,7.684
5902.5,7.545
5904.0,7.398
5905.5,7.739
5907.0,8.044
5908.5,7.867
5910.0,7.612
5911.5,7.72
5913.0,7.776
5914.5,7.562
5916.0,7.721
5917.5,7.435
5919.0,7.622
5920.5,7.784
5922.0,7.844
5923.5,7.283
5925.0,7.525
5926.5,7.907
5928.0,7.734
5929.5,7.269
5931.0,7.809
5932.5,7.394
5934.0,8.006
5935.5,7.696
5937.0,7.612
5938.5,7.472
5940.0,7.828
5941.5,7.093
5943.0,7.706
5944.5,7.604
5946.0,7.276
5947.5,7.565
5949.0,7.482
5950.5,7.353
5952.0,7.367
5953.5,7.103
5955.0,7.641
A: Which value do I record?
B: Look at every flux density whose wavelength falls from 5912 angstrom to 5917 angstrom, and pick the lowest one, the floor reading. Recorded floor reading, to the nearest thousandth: 7.562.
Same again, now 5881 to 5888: 6.830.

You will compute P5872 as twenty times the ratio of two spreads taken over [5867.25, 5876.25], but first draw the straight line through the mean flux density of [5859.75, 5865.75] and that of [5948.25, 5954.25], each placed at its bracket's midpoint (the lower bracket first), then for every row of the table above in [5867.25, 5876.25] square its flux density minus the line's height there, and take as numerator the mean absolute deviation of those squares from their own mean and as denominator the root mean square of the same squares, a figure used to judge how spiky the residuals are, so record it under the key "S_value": 11.8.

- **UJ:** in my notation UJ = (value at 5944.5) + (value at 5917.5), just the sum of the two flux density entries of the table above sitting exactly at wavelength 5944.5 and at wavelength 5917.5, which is 15.0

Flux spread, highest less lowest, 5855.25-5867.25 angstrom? 1.47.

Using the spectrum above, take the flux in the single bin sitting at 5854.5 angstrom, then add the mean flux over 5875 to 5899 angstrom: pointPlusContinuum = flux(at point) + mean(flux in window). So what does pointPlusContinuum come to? 15.4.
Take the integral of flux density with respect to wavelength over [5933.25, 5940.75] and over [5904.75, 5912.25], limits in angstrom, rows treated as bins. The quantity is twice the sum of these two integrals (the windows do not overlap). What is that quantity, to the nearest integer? 233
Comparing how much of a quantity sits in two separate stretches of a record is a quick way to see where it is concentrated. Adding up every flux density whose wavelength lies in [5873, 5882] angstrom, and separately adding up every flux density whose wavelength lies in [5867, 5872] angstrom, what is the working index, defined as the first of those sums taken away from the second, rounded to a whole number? -23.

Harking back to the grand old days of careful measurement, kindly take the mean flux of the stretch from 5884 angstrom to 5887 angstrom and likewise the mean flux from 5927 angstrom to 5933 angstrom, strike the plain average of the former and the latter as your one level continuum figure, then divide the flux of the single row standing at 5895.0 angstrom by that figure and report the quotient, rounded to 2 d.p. 0.92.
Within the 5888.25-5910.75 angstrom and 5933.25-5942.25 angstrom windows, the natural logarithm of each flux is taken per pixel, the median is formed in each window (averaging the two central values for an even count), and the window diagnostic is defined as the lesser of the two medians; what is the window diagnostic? 2.01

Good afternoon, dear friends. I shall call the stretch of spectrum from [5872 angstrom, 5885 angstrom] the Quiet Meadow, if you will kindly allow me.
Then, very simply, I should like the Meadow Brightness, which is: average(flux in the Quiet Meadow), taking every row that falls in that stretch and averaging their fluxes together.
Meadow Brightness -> 7.59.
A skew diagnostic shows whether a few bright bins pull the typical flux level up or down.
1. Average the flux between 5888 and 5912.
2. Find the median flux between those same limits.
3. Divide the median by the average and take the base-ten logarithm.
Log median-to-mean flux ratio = 0.010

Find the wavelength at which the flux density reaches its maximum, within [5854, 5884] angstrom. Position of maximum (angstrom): 5856.0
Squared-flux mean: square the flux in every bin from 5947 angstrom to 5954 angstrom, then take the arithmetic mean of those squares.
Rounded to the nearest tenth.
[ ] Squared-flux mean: 54.4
